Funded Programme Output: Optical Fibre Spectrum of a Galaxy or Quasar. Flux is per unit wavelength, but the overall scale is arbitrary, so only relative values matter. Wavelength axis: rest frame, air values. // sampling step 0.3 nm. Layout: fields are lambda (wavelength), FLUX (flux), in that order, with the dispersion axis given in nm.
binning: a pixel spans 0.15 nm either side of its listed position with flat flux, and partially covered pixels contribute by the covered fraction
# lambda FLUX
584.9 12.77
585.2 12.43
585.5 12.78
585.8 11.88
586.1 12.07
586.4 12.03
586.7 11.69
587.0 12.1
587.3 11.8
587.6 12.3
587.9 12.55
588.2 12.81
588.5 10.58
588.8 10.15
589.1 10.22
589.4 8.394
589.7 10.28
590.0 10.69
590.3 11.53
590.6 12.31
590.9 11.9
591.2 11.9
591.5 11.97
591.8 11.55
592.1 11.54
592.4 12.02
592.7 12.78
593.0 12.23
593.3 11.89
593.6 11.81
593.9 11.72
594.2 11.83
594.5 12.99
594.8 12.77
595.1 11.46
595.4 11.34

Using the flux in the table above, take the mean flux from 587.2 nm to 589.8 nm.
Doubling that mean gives 22.0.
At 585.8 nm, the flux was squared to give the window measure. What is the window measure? 141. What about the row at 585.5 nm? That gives 163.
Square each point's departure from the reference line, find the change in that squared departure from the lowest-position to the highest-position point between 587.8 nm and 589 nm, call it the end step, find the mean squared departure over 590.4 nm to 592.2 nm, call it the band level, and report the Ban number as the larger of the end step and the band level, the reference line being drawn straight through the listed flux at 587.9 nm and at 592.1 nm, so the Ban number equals 4.8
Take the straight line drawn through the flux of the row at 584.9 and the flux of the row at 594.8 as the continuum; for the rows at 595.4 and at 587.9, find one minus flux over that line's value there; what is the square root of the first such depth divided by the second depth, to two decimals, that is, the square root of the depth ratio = 2.55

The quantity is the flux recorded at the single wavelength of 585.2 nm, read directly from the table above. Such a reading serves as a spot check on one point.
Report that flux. 12.43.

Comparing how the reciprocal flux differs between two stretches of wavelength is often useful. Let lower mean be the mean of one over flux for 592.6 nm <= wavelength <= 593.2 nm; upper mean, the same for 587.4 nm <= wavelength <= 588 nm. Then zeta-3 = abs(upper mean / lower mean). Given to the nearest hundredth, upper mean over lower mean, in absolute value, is 1.01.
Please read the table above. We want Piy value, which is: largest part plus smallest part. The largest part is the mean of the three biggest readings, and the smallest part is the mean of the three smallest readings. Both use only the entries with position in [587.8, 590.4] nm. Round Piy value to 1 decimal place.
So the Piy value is 21.9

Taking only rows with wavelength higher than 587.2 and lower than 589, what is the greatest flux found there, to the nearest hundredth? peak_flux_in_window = 12.81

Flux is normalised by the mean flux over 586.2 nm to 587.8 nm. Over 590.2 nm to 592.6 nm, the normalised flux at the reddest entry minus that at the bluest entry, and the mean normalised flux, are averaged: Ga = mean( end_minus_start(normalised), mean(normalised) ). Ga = 0.51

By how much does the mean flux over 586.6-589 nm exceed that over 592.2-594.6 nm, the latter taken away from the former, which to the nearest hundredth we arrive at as -0.41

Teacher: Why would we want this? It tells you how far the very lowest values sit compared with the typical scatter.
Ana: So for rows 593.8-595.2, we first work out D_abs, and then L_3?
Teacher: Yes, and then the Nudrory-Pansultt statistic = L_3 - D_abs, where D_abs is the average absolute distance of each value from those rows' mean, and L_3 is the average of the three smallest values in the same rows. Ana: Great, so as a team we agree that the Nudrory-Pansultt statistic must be 11.1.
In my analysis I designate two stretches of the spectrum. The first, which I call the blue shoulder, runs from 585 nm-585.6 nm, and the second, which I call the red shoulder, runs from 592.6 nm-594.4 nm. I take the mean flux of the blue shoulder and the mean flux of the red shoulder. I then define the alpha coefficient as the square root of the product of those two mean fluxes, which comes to 12.32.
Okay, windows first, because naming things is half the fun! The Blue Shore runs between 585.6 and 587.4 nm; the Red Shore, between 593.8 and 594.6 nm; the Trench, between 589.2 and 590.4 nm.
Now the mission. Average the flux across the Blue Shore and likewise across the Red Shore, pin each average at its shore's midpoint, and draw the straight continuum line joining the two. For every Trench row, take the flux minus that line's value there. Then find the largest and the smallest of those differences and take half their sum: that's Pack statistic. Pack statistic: -2.1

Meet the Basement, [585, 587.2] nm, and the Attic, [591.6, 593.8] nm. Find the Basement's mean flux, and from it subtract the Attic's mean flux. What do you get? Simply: 0.2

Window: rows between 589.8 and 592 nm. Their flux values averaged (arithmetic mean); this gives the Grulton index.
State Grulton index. 11.7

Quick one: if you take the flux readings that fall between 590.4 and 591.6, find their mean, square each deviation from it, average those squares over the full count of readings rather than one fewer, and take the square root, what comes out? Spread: 0.17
